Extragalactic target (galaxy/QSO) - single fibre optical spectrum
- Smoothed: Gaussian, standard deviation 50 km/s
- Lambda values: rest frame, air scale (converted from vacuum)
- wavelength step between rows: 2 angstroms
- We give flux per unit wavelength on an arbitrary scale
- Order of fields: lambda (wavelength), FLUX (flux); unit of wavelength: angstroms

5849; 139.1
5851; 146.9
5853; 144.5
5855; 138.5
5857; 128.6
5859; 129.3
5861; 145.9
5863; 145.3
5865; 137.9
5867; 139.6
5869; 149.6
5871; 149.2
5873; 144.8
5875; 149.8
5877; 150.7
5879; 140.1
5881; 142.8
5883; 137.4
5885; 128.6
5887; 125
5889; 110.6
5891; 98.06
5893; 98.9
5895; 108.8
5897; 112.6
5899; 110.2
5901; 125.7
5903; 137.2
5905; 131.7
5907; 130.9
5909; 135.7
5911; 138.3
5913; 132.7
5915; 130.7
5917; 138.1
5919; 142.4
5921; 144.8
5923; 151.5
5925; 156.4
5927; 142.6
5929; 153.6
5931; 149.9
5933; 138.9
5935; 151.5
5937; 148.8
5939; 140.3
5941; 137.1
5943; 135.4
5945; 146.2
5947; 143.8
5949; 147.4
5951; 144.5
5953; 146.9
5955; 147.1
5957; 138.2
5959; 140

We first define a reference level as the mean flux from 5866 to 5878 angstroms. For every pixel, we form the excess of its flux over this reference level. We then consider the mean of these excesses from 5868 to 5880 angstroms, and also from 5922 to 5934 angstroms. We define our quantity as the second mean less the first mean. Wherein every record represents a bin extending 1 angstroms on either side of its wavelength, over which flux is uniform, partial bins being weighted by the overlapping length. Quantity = 1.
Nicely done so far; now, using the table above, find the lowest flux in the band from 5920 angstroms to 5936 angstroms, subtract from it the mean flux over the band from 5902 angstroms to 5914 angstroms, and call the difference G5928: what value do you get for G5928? 4.5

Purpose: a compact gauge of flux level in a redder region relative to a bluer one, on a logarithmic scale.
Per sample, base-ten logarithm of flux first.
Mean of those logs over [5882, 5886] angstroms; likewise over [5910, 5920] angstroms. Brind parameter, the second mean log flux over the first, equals 1.01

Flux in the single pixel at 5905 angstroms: 131.7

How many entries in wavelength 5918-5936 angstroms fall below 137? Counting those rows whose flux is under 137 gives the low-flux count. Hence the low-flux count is 0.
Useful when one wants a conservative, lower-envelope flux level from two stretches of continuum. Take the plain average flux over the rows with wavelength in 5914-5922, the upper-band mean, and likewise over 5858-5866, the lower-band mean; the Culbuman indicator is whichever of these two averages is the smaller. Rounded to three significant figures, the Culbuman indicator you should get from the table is 139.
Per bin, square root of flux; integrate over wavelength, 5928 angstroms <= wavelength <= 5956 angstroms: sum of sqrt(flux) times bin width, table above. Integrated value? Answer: 337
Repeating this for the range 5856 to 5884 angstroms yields 334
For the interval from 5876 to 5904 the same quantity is 310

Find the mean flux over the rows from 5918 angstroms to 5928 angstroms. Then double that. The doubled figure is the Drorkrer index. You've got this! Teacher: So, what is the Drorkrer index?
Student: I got 295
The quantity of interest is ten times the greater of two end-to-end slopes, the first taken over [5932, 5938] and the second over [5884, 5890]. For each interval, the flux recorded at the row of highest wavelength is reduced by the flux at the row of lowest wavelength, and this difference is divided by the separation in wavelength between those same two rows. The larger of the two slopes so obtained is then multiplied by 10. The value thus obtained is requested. 25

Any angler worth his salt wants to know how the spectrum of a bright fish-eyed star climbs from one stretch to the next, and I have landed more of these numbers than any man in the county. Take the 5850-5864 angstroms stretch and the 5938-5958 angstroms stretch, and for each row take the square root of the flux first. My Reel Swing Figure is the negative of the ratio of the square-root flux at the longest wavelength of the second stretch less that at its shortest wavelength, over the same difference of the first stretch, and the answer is -1.3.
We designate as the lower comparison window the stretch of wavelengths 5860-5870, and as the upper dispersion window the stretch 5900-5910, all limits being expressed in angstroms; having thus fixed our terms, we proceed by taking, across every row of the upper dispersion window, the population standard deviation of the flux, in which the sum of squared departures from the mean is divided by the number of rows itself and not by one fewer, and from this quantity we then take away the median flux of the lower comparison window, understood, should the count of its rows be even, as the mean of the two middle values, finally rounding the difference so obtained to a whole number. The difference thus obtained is -141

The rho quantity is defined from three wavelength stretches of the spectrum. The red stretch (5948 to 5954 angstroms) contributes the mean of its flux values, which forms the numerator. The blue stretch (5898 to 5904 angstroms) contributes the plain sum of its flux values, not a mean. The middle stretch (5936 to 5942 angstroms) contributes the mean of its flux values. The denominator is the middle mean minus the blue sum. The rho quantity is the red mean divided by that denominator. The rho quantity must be -0.633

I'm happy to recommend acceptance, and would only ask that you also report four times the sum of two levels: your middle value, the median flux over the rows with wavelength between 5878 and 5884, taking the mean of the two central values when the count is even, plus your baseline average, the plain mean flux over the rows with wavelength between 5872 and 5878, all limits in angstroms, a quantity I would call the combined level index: 1154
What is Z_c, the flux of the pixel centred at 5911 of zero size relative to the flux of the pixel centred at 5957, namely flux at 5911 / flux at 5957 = 1.00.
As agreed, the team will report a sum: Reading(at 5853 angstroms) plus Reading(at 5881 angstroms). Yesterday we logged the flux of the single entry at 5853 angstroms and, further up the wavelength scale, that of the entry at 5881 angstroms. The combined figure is 287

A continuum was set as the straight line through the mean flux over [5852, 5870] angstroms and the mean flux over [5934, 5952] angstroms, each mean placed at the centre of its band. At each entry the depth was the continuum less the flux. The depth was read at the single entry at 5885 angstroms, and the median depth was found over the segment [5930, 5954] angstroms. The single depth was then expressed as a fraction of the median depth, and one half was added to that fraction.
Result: -10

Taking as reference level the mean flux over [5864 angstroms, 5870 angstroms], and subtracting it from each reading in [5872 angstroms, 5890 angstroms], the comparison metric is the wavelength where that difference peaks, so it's 5877 angstroms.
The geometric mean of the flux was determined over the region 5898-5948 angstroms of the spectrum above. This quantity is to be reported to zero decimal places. 139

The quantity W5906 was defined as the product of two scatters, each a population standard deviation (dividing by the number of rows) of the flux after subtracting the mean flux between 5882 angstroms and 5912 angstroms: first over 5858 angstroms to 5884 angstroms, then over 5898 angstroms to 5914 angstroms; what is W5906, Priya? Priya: 51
